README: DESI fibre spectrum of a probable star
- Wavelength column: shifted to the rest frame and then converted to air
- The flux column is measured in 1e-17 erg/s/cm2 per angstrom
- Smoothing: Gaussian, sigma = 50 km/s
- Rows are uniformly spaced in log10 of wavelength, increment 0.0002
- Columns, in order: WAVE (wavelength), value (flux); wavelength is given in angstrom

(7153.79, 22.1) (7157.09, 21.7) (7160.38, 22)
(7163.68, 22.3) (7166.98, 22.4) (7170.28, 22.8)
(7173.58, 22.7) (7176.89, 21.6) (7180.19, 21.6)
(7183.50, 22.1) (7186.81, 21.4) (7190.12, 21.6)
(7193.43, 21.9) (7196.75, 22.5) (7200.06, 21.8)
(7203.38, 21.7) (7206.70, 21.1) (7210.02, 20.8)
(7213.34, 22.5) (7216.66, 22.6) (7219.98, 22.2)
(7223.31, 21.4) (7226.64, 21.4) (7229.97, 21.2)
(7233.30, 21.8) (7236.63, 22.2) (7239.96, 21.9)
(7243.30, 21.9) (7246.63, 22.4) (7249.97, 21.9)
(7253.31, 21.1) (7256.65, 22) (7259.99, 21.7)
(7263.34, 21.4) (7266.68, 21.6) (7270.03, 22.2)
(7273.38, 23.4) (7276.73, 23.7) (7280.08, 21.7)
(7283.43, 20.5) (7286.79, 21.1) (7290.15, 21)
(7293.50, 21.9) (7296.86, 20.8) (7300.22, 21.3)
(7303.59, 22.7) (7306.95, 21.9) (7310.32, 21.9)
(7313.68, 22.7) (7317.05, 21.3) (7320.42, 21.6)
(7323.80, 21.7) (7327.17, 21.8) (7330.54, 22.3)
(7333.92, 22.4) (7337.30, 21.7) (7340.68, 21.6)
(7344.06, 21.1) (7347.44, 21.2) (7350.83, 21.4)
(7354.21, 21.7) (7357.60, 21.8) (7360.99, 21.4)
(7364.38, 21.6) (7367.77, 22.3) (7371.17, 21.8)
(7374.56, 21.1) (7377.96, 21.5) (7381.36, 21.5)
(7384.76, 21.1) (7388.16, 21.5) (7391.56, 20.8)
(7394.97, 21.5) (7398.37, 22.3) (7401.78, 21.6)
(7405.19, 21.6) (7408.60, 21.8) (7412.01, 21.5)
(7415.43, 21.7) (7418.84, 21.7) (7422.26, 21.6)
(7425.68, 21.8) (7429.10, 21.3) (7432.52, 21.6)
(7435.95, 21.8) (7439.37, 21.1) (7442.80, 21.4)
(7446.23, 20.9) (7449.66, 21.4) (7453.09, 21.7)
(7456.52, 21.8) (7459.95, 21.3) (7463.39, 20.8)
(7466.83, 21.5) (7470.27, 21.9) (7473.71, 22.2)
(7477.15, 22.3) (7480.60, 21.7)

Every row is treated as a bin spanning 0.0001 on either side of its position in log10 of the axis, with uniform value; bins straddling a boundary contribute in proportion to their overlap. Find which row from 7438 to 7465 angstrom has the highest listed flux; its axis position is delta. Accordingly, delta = 7456.52 angstrom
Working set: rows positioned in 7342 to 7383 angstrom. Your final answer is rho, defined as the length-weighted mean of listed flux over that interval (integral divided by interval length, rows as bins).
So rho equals 21.5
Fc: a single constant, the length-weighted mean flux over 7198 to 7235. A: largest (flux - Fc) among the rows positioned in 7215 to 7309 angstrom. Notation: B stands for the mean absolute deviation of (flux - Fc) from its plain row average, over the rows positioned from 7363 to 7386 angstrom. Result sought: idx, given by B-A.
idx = -1.7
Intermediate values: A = 2.0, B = 0.29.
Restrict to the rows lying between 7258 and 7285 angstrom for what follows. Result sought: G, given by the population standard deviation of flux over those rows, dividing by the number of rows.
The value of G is 0.99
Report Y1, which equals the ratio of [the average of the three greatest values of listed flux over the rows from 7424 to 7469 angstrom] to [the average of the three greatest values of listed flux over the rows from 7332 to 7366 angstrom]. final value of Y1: 0.992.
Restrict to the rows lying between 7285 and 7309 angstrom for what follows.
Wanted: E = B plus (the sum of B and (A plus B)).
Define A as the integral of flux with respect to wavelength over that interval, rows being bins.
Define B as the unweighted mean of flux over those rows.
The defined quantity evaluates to 581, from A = 517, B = 21.5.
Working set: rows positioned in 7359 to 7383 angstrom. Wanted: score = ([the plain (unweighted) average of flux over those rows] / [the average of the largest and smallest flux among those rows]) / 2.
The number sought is 0.4977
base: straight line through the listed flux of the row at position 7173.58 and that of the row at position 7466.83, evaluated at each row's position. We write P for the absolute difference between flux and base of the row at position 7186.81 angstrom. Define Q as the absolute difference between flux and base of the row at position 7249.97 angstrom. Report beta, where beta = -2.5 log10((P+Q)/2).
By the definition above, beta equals 0.2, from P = 1.246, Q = 0.5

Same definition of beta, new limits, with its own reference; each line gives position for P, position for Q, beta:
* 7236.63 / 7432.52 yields 2.1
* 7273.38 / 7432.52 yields 0.6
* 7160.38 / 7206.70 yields -0.1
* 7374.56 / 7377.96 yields 0.6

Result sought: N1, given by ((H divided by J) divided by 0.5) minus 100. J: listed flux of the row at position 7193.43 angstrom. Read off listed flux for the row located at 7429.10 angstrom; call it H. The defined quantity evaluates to -98.1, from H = 21.3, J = 21.9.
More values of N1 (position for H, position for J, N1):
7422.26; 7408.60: -98.0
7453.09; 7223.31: -98.0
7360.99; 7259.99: -98.0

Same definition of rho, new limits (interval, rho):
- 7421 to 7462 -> 21.5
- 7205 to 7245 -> 21.8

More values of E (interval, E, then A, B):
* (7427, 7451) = 577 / 513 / 21.4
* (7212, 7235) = 568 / 503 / 21.9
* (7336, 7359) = 559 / 494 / 21.5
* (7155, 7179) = 600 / 533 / 22.2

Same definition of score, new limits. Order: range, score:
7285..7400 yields 0.4972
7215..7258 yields 0.4999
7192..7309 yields 0.4933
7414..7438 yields 0.5022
